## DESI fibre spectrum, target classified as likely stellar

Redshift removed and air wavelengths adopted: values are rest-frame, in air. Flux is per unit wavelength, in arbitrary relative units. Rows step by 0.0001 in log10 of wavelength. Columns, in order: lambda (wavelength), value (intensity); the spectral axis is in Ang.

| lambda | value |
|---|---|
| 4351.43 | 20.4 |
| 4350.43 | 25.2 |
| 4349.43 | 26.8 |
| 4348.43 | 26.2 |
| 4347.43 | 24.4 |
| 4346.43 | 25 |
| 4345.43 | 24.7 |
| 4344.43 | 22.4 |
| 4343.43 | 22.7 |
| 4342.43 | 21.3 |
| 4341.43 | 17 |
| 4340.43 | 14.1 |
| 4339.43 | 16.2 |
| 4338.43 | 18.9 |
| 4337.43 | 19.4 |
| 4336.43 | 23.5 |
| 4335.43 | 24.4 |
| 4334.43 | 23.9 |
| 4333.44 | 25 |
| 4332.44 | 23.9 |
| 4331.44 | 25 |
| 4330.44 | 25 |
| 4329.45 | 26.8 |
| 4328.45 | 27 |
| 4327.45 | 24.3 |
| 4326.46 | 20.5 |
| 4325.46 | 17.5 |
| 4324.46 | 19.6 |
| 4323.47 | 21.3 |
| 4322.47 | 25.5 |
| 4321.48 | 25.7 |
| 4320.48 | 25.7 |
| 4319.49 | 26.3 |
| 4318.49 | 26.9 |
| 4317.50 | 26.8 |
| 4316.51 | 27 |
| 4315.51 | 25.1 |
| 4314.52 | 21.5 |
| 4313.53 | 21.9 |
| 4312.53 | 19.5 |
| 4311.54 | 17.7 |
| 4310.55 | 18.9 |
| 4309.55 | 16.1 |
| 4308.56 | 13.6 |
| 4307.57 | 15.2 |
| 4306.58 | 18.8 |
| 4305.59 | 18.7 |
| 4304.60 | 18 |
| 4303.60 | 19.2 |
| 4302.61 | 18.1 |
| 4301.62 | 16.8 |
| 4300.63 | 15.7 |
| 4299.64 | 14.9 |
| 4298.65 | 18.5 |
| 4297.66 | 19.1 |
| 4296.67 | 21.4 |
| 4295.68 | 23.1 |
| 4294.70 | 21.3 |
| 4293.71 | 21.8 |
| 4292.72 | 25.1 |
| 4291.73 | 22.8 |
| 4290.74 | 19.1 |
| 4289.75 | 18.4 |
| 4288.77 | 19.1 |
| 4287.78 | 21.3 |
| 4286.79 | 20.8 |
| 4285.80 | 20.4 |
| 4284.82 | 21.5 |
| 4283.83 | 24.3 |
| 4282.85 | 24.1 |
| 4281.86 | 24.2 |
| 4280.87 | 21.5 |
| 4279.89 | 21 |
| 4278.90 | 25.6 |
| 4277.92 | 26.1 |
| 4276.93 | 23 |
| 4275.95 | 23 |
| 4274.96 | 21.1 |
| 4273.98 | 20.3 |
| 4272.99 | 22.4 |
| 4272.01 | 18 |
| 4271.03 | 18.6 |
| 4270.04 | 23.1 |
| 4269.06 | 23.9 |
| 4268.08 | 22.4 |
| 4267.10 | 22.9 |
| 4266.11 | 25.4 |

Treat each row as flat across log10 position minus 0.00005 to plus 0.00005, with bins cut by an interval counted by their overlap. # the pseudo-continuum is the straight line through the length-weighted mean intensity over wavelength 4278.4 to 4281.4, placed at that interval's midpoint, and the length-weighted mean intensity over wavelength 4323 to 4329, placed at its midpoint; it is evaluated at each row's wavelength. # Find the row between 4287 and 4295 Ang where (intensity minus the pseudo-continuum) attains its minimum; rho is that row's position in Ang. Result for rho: 4289.75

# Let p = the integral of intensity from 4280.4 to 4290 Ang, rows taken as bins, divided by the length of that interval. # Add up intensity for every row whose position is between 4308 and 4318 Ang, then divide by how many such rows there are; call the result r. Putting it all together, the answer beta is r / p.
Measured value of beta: 0.96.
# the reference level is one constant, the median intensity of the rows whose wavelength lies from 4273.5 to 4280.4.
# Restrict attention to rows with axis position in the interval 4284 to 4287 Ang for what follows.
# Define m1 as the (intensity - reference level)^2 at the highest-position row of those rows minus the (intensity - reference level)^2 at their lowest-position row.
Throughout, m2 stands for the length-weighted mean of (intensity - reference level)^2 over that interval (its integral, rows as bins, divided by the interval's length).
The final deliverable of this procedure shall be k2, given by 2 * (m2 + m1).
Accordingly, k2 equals 14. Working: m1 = 3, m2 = 4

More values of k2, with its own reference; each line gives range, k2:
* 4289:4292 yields -16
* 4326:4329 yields 36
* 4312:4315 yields -9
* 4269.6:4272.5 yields 80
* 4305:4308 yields 148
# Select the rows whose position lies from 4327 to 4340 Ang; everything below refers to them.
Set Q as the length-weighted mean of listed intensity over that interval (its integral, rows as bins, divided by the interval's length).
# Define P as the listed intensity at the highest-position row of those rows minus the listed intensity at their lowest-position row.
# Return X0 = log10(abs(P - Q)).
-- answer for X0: 1.50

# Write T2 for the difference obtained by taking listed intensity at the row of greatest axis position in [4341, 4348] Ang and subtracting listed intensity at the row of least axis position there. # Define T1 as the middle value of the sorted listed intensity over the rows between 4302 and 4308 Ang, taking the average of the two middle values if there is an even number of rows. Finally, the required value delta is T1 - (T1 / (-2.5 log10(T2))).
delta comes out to 26.9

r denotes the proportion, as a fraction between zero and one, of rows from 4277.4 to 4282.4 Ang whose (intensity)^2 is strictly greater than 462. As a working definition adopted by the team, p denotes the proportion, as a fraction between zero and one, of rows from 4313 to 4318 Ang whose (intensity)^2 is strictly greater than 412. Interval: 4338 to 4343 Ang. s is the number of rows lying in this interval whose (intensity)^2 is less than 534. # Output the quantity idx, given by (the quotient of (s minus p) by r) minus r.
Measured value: 4.2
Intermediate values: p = 1.0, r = 0.8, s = 5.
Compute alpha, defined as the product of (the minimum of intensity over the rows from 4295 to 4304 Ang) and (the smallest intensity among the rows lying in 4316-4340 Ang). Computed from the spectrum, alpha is 241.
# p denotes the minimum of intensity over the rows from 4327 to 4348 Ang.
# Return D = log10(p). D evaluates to 1.149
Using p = 14.1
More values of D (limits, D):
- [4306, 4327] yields 1.134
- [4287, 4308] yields 1.173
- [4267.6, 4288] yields 1.255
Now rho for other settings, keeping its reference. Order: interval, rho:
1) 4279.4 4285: 4279.89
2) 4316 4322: 4320.48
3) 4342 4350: 4342.43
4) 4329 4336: 4332.44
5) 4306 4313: 4308.56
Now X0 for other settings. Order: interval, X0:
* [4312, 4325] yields 1.38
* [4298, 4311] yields 1.22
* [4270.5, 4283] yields 1.22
